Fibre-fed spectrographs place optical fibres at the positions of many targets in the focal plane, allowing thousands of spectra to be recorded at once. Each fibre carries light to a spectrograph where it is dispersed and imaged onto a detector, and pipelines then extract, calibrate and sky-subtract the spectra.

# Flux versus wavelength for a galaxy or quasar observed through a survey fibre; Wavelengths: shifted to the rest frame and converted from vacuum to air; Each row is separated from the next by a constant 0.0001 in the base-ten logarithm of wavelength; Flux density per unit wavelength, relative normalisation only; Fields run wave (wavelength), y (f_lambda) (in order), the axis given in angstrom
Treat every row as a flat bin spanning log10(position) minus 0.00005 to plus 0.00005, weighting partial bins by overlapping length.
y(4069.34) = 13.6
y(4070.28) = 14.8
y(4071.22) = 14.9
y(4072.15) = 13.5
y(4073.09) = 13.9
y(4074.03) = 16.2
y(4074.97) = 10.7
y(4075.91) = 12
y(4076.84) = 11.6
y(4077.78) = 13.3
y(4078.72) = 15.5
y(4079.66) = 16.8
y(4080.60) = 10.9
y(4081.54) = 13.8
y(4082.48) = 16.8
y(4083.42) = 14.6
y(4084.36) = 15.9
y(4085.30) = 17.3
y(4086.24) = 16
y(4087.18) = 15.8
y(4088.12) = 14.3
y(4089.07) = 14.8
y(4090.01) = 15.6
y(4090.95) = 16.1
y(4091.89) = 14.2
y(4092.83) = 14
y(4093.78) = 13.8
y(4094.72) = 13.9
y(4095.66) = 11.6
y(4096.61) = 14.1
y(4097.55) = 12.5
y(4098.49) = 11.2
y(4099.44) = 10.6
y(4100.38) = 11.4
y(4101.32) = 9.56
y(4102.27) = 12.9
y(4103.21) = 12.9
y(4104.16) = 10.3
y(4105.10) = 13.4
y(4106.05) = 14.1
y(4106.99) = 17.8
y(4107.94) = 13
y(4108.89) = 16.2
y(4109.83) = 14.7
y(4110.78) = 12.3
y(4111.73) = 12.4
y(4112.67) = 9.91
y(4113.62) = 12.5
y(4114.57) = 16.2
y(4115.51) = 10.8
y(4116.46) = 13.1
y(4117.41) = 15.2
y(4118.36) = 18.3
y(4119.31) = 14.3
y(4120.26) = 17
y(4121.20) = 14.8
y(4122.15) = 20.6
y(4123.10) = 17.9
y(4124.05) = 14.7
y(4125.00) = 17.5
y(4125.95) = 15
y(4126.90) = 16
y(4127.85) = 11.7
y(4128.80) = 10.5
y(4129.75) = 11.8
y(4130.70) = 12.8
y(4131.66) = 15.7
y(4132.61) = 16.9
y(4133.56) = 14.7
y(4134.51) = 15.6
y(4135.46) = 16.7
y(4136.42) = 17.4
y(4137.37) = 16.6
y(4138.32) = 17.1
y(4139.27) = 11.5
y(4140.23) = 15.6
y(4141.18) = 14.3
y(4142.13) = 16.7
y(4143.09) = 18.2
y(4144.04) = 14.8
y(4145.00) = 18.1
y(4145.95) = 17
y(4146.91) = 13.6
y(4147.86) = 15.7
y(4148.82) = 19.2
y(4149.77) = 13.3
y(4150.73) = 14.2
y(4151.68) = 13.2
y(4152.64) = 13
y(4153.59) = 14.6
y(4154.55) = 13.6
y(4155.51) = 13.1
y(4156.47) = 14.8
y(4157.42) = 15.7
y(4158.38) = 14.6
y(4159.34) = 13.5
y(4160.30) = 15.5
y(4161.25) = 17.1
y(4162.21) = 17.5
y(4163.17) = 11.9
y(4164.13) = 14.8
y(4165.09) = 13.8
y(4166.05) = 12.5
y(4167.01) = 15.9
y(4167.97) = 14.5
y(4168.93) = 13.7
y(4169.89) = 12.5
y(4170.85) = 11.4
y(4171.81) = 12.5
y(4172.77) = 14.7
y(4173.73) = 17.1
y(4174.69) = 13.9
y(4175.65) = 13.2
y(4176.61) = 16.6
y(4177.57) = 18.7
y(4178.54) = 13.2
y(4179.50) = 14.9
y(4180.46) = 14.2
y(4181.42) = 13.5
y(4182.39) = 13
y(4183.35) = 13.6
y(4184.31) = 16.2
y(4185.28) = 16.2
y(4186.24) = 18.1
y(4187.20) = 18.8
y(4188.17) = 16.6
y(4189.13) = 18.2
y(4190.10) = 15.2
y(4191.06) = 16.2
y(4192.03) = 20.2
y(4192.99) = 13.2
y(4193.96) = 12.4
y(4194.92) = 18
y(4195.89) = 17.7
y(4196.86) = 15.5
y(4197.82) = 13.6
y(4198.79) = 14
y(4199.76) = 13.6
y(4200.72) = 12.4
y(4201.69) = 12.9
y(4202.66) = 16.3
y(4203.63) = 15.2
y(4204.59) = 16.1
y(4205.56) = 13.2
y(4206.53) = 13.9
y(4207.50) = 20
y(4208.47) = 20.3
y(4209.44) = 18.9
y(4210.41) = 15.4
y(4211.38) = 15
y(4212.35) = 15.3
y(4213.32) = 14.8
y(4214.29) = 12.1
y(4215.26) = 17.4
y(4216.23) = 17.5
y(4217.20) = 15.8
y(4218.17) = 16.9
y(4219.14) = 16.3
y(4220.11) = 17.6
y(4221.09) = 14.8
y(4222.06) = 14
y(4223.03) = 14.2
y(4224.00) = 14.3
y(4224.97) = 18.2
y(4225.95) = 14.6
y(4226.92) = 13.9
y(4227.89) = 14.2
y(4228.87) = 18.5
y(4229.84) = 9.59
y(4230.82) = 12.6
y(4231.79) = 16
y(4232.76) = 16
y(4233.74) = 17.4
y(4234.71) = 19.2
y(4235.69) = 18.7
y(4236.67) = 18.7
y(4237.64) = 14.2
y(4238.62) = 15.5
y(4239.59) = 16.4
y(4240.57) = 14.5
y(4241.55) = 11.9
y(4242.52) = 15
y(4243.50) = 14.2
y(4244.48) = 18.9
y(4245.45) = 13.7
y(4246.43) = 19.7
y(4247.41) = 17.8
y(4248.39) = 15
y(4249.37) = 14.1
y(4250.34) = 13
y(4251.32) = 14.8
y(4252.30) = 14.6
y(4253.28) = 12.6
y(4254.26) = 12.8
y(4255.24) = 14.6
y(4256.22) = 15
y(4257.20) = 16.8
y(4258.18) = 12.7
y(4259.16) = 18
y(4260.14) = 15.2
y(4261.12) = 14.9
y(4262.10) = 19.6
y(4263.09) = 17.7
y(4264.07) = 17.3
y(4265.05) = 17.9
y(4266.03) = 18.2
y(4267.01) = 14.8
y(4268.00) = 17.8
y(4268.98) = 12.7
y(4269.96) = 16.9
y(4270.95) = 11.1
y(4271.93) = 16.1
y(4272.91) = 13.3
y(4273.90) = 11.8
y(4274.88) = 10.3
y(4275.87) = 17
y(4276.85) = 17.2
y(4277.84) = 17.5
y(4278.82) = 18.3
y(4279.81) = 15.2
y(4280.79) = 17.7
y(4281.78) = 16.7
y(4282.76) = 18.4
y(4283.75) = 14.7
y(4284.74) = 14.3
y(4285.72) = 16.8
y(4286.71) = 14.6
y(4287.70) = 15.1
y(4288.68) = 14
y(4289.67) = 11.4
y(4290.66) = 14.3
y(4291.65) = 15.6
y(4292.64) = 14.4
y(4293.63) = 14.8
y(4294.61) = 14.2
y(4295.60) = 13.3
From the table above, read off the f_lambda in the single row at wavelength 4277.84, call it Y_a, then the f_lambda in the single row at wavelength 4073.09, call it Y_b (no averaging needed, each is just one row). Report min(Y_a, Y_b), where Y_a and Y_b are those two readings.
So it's 13.9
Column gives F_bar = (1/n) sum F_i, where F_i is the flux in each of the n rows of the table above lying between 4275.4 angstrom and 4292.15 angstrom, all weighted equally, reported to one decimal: 15.8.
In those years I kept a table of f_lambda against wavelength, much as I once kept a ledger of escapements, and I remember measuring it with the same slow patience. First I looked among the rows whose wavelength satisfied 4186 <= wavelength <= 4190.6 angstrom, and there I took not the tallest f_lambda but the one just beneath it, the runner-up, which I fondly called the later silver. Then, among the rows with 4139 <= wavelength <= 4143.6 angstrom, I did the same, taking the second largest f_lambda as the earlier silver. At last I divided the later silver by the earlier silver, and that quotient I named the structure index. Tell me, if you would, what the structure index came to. 1.1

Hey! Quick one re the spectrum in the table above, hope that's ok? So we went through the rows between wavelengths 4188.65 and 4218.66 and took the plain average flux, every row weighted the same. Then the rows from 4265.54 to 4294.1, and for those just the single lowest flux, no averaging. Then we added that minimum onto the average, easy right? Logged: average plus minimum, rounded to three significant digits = 26.0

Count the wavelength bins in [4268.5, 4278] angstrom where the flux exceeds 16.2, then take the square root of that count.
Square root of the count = 2.00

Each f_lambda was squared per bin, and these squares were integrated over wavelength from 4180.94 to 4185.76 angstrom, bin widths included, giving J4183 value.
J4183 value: 1022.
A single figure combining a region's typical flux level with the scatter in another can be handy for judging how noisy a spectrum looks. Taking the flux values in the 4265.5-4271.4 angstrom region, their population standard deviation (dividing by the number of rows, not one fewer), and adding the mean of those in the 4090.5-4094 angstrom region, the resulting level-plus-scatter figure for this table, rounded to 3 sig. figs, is 17.2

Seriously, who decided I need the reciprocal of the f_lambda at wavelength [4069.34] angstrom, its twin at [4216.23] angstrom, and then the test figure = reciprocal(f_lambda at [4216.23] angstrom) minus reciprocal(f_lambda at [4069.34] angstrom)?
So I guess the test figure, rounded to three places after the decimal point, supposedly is -0.016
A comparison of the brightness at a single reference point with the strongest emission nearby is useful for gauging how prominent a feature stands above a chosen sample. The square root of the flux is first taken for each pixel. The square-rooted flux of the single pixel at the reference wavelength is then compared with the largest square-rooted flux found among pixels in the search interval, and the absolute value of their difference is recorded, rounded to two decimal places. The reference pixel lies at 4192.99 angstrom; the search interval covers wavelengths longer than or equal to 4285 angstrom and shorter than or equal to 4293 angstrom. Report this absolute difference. 0.47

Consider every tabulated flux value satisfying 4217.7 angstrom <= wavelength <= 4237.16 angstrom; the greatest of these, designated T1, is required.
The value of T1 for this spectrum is 19.2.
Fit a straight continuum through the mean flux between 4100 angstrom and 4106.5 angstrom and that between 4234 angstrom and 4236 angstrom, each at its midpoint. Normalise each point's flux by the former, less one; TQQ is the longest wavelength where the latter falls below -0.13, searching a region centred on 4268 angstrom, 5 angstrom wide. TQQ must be 4269.96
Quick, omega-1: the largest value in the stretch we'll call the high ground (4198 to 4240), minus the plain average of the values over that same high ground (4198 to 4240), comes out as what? 4.7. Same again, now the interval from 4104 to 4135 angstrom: 6.1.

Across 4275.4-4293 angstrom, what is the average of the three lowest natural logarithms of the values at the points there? 2.58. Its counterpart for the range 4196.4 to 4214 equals 2.55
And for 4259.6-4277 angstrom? 2.40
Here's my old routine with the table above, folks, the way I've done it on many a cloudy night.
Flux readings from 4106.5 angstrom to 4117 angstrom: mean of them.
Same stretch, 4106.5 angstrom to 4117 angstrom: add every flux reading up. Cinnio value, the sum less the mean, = 135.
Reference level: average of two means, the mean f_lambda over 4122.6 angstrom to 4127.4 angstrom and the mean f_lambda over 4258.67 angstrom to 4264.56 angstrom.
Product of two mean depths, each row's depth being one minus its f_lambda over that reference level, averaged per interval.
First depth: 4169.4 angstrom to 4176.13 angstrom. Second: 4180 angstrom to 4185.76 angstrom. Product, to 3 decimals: 0.024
